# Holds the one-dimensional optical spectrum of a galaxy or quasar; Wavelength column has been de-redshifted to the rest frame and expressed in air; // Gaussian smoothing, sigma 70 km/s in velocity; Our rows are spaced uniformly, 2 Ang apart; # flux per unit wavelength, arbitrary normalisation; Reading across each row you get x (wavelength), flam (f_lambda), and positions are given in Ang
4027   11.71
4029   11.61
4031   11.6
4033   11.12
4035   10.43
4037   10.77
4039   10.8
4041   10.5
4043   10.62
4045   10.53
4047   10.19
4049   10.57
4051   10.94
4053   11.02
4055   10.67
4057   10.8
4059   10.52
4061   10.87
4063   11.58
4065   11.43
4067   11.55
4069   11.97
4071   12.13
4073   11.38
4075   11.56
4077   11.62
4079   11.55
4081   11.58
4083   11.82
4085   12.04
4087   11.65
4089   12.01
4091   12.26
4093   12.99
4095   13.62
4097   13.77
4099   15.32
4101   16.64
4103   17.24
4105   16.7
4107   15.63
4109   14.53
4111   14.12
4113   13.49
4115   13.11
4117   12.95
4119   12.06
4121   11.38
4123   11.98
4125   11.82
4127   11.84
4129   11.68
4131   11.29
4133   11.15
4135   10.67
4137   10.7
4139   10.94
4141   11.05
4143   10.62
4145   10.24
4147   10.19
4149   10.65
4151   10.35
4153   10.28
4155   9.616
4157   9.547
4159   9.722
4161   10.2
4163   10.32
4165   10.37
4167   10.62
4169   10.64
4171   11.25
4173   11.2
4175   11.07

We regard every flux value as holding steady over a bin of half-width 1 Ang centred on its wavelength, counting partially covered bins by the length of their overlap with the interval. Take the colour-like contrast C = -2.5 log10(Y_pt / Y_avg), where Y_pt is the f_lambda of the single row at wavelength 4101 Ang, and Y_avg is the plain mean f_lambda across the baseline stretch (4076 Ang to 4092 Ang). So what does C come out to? -0.37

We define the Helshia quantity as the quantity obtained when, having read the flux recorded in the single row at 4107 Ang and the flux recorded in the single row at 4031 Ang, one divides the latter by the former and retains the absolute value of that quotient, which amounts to 0.74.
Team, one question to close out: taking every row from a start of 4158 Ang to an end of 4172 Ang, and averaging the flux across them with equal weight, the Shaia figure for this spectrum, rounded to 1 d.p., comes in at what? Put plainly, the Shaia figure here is 10.4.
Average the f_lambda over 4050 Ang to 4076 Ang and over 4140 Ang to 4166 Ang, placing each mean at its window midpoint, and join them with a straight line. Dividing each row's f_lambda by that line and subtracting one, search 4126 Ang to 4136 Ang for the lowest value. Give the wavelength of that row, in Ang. 4135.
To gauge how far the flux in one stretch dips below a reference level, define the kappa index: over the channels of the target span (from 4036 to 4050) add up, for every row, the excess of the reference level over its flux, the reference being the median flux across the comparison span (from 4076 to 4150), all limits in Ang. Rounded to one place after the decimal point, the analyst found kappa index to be 8.9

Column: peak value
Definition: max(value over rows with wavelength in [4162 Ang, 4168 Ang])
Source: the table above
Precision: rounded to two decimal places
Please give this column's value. 10.62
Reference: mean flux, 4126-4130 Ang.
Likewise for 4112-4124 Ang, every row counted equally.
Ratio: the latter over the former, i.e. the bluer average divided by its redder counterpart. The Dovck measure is 1.06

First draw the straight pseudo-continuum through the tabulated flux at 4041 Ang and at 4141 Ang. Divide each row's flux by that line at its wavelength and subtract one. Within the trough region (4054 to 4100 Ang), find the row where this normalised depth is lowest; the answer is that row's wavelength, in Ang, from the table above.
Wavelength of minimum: 4059 Ang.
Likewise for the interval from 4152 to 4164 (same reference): 4157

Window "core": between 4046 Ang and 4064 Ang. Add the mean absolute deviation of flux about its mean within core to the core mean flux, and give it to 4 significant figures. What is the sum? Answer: 11.07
